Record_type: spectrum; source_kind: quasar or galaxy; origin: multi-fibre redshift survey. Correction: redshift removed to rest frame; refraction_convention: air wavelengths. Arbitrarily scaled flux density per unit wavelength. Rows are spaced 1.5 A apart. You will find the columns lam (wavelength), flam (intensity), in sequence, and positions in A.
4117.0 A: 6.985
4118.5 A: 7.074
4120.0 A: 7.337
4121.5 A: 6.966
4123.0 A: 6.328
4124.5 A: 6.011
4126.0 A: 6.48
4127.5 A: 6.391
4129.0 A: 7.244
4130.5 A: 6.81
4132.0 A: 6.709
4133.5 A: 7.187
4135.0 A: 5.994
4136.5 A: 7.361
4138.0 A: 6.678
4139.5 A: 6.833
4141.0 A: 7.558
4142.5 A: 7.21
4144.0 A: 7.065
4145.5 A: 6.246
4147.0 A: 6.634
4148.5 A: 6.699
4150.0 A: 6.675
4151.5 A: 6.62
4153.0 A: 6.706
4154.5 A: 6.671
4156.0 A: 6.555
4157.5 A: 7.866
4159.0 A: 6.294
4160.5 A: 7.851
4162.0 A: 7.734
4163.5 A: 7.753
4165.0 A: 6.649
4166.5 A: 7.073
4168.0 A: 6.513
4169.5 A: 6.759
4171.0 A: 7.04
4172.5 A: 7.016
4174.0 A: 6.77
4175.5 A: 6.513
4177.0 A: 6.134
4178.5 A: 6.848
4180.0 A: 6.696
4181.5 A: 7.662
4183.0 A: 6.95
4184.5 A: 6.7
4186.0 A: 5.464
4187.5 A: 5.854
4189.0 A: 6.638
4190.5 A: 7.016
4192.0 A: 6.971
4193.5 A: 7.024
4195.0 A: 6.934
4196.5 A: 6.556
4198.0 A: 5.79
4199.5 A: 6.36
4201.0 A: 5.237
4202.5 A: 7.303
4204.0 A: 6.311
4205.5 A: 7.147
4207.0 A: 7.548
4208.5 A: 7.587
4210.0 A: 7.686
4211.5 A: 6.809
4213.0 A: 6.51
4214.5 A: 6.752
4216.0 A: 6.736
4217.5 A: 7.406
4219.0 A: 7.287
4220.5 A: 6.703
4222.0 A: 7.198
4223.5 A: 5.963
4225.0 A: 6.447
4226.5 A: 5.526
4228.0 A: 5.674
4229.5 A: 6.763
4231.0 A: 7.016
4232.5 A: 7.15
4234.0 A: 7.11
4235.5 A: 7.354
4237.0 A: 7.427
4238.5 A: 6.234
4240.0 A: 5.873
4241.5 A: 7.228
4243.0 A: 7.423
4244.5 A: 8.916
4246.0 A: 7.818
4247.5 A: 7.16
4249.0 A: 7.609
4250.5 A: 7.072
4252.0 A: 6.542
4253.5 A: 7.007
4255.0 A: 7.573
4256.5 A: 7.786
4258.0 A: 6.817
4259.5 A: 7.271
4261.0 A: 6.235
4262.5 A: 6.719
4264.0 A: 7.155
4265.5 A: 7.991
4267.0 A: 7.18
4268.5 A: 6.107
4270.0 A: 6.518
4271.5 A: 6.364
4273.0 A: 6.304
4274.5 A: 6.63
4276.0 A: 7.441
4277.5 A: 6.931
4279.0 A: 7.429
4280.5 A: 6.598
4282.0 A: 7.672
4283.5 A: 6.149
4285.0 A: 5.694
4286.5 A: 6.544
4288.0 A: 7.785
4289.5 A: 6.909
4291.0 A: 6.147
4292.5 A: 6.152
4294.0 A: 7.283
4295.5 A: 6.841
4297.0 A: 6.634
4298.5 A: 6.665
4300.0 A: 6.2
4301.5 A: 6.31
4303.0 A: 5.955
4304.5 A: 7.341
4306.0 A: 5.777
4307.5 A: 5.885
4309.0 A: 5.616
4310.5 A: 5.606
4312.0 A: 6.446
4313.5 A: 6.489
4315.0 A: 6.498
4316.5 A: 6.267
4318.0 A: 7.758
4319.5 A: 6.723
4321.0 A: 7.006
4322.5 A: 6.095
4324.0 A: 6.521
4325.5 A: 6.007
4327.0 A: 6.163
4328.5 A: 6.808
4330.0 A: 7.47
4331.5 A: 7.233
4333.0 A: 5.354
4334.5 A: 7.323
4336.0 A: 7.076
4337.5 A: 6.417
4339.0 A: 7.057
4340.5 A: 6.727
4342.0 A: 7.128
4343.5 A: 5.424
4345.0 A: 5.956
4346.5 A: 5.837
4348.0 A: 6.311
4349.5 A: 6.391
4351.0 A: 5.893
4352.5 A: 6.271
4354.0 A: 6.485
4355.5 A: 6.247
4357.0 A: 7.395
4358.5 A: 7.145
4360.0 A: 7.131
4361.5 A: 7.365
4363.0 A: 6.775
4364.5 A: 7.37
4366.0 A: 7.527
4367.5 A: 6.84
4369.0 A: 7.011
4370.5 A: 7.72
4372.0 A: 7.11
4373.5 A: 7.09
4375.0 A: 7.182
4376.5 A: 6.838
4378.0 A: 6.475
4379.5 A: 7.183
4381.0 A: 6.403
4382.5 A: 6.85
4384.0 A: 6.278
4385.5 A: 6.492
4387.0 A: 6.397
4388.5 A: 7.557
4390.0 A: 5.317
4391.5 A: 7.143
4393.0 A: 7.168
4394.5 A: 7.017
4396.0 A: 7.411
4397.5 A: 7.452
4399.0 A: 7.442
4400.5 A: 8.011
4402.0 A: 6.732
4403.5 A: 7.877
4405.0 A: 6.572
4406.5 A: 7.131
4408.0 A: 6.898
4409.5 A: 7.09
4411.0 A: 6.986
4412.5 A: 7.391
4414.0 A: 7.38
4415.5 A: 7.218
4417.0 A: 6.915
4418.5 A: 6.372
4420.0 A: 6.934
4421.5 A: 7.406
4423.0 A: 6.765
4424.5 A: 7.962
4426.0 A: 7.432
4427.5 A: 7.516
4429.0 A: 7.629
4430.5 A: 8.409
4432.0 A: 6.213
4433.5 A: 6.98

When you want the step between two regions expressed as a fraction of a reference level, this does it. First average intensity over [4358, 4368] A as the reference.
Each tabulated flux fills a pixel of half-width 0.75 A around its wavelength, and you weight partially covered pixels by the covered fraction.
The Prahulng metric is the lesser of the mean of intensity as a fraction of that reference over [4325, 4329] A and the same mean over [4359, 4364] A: 0.88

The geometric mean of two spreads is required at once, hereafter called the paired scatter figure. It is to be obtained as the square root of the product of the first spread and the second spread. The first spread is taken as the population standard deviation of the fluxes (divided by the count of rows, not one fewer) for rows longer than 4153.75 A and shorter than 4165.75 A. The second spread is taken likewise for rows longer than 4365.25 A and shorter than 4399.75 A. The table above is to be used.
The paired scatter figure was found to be 0.58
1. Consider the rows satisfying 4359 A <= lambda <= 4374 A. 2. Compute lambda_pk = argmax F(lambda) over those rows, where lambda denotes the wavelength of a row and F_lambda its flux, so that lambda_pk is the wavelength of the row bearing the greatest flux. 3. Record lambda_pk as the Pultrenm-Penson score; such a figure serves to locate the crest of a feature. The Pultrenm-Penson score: 4370.5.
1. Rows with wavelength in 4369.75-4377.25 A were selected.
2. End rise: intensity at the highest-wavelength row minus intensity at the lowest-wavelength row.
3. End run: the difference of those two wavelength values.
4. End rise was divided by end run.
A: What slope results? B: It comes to -0.15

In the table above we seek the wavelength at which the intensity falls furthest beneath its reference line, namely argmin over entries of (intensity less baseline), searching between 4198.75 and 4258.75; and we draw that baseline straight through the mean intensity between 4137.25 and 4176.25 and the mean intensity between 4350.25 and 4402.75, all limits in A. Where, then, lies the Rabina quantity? 4201.0 A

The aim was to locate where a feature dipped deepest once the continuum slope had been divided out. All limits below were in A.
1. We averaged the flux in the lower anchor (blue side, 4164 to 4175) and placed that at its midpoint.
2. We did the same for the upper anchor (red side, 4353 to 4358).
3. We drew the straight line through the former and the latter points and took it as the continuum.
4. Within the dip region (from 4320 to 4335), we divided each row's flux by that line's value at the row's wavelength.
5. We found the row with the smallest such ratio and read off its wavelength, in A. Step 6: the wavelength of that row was 4333.0 A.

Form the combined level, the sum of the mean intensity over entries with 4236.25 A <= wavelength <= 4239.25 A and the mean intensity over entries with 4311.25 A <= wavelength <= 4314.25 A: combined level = 13.3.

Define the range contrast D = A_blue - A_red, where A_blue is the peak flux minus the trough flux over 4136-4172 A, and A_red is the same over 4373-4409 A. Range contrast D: -1.1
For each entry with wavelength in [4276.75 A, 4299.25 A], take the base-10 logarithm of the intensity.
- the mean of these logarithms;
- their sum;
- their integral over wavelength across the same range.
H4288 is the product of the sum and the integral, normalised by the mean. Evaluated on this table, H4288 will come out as 280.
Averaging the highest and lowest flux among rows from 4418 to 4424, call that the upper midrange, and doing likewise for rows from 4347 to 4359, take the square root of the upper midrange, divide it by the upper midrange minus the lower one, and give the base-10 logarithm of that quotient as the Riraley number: 1.03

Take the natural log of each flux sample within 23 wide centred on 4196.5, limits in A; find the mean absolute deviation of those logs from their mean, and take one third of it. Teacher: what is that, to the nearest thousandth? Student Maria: 0.030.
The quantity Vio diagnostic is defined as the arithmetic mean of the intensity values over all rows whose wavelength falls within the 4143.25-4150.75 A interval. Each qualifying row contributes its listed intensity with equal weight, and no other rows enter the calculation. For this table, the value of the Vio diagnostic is 6.66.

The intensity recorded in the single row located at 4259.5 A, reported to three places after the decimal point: 7.271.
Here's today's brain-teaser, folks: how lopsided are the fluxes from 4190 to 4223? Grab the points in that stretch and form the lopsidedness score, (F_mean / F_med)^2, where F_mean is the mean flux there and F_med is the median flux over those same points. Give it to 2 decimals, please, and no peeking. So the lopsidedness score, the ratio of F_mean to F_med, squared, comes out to 0.97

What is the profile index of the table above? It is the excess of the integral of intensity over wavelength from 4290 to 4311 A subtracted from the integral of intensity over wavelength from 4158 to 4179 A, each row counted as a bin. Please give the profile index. 13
